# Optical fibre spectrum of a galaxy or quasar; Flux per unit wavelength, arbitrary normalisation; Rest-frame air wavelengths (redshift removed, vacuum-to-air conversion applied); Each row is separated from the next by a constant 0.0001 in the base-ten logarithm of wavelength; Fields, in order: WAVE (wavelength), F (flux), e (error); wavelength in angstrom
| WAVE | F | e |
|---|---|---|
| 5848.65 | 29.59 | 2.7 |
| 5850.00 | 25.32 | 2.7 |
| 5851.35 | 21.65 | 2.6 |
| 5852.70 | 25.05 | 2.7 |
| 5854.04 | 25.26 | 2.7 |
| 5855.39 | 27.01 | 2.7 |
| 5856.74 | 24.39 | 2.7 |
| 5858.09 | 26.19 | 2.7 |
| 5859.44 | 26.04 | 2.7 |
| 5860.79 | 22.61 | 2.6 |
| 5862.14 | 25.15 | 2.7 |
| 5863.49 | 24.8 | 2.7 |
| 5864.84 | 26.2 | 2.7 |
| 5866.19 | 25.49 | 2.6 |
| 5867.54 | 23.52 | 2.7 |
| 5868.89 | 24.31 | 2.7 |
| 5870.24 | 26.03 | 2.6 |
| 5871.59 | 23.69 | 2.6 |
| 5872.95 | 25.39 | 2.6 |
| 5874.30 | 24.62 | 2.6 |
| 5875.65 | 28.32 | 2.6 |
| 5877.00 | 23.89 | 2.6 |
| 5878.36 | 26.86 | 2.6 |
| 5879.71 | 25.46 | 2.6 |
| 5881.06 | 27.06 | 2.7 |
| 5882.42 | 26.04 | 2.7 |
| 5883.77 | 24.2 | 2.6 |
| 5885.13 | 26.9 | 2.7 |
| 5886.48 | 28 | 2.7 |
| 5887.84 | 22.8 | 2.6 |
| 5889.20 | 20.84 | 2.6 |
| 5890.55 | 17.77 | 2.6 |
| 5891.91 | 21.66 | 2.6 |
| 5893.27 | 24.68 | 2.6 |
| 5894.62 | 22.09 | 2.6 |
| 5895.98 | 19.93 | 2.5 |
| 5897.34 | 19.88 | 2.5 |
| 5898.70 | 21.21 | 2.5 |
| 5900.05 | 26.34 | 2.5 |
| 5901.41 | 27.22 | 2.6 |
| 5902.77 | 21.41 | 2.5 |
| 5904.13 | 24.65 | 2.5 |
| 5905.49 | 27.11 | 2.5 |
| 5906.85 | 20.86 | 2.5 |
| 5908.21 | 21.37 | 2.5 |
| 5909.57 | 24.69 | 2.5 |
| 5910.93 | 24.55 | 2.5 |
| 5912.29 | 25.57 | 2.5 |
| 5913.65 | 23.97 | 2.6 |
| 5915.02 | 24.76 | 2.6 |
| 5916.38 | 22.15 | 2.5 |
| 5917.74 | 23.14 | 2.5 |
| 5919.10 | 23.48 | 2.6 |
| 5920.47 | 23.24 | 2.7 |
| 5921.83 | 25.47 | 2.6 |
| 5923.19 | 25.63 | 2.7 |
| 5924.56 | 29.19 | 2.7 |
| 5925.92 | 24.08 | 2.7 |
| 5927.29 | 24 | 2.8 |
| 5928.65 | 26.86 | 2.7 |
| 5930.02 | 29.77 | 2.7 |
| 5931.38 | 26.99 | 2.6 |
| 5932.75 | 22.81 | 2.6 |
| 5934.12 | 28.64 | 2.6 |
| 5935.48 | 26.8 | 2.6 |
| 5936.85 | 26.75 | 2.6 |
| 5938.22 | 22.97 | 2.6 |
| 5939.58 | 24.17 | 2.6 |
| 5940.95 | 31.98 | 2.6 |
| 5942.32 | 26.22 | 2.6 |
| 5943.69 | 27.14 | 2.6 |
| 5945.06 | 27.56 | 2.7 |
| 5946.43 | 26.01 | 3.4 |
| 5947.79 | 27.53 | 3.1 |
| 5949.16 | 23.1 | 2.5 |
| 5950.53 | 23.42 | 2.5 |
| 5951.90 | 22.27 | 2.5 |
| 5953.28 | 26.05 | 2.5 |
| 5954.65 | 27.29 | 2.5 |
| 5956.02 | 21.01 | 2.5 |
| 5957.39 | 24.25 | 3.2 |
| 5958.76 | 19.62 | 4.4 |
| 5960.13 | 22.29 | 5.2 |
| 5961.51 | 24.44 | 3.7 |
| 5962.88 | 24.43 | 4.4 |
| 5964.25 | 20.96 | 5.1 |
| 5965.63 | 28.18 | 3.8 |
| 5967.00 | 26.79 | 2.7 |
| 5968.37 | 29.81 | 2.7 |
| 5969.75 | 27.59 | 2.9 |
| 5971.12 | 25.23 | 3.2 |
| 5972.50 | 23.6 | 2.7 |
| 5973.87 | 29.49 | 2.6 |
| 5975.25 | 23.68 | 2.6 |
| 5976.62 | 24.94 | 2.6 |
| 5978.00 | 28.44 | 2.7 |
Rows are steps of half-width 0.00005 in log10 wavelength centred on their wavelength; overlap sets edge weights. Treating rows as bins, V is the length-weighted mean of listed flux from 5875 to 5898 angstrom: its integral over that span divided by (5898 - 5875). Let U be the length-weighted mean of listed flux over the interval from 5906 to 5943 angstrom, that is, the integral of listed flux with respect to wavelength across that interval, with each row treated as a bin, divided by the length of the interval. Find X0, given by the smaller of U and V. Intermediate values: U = 25.2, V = 23.9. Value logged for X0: 23.9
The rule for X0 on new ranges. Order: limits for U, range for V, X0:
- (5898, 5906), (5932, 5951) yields 24.6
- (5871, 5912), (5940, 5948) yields 24.0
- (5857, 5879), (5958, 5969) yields 24.5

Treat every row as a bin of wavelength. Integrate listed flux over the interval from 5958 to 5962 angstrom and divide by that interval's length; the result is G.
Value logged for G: 22.0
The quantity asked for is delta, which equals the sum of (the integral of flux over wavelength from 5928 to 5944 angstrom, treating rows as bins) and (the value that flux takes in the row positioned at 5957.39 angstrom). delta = 452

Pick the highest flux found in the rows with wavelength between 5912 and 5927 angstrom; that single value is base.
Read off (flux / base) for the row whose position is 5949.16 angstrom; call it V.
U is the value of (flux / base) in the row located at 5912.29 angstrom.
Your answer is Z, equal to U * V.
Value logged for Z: 0.69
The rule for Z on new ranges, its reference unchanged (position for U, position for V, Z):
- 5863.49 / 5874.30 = 0.72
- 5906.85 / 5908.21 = 0.52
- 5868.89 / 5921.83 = 0.73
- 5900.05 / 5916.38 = 0.68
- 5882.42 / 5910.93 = 0.75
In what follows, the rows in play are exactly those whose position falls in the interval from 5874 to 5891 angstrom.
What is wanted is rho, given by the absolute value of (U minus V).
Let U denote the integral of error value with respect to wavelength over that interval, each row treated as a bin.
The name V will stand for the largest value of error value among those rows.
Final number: 42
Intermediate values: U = 45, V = 2.70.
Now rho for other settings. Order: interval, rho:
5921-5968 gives 135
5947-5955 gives 18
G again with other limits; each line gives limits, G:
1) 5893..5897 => 21.8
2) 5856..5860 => 25.5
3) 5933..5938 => 26.6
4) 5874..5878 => 25.8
